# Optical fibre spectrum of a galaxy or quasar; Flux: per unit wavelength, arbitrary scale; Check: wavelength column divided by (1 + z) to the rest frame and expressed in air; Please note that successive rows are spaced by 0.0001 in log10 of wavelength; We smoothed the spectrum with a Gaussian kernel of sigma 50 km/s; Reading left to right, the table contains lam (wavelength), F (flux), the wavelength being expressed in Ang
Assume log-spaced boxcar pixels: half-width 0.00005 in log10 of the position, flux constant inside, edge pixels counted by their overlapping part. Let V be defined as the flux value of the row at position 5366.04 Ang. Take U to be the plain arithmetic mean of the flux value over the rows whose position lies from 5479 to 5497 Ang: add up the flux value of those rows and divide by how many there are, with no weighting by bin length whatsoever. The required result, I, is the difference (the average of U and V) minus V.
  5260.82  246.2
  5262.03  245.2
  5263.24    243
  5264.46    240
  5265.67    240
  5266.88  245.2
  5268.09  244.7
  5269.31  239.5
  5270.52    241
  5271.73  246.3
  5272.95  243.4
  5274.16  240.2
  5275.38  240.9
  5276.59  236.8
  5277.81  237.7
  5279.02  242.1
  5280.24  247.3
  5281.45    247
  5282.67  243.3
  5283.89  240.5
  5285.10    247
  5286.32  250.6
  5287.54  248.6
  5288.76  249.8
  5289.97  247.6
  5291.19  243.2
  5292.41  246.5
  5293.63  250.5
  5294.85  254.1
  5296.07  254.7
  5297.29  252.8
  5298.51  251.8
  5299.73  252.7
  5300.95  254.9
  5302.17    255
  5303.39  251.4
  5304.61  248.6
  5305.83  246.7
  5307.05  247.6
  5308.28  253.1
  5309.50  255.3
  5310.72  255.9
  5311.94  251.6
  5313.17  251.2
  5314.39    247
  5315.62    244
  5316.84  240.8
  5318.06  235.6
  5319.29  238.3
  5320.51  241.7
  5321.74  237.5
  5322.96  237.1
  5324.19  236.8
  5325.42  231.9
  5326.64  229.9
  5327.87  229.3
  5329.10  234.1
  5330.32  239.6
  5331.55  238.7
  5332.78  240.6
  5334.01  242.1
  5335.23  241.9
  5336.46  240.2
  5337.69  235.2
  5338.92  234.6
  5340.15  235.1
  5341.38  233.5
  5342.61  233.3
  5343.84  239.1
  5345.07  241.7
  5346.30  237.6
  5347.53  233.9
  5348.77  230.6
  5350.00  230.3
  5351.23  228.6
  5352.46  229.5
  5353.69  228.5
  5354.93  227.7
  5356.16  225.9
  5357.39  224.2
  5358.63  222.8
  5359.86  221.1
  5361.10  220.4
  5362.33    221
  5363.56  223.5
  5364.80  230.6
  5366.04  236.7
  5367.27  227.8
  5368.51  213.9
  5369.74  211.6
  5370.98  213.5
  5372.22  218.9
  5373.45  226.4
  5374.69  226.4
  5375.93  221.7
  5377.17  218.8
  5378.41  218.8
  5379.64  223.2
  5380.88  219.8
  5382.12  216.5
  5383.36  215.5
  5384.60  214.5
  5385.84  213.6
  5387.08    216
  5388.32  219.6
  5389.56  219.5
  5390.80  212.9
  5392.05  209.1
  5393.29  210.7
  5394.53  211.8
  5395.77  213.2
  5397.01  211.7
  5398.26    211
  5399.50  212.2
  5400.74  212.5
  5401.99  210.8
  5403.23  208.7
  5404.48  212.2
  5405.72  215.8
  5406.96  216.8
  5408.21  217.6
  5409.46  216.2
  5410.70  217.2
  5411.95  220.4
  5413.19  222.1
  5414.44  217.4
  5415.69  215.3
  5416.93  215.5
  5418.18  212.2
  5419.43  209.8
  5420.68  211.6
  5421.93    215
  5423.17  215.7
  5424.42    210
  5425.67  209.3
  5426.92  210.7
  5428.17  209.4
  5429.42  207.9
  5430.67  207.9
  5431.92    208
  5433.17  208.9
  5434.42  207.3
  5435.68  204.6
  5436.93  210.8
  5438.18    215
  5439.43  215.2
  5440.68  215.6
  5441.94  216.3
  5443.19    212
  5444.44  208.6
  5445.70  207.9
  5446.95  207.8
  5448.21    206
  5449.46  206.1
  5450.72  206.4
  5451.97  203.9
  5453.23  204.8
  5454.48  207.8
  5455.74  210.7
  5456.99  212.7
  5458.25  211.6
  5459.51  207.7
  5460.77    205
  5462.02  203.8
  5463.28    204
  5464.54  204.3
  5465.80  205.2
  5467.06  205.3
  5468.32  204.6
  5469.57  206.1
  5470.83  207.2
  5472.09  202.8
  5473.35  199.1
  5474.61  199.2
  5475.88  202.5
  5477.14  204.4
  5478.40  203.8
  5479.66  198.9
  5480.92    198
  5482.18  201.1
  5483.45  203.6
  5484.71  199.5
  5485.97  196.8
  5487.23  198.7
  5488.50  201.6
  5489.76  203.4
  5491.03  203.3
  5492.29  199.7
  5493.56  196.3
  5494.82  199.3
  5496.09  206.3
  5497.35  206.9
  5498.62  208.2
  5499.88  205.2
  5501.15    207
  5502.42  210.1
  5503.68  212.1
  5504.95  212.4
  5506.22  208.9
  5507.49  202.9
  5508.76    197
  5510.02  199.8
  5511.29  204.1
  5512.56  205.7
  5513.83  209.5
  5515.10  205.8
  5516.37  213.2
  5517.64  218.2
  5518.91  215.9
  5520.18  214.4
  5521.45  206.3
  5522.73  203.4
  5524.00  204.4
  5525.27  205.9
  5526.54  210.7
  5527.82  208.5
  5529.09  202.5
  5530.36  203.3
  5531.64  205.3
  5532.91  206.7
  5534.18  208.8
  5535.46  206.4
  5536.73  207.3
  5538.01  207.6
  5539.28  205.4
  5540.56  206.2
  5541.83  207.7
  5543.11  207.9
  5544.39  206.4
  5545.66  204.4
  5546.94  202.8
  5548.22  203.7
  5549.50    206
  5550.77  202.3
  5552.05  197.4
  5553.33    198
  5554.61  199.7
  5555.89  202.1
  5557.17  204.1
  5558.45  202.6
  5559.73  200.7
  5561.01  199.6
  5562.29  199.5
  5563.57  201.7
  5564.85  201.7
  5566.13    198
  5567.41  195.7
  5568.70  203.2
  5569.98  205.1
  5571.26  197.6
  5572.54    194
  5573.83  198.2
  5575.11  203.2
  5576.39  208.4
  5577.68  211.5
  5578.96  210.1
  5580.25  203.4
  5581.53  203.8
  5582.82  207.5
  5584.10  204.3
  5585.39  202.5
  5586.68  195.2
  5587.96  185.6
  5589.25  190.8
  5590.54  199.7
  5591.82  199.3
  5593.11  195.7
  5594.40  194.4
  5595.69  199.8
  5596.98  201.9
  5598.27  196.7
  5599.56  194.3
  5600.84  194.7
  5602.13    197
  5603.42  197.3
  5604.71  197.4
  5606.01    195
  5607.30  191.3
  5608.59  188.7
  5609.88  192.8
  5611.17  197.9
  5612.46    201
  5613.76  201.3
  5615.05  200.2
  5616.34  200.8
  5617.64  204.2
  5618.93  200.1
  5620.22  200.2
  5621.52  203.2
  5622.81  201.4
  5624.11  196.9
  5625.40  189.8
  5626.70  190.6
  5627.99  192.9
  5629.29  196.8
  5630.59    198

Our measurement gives -18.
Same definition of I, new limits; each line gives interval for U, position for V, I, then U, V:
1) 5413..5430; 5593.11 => 9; 213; 195.7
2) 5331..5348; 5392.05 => 14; 238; 209.1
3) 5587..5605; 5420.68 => -8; 196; 211.6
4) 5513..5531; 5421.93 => -3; 209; 215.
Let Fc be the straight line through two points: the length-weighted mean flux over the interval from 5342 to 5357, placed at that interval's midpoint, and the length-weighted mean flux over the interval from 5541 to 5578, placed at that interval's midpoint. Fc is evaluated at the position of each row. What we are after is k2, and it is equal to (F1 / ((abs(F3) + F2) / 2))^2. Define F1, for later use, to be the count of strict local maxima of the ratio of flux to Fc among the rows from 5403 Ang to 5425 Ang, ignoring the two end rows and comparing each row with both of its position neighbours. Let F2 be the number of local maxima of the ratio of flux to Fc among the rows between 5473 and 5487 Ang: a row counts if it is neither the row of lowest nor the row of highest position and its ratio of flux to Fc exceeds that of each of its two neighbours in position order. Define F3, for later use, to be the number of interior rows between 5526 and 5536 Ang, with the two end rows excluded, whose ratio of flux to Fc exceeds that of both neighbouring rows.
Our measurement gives 7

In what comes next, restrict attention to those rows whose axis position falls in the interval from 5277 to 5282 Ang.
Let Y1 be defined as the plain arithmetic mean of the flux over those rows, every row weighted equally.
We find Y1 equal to 243.5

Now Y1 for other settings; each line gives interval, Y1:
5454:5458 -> 210.4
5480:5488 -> 199.6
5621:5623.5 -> 202.3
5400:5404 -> 210.7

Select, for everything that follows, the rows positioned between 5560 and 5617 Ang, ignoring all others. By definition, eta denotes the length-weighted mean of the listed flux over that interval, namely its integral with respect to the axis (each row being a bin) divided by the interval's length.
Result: 199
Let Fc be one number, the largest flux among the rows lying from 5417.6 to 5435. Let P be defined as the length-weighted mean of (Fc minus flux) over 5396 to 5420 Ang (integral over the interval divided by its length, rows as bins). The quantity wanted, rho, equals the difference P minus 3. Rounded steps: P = 1.2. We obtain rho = -2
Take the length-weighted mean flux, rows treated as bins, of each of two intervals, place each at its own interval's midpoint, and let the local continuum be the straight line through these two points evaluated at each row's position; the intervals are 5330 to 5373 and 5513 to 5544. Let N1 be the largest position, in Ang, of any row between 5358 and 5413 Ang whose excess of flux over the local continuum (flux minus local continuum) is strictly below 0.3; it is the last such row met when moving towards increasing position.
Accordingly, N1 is 5411.95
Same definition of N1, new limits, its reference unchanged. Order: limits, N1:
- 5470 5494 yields 5493.56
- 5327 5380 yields 5379.64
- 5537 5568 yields 5567.41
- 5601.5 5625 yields 5609.88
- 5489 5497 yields 5496.09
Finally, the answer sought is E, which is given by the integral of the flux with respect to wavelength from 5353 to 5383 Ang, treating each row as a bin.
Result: 6673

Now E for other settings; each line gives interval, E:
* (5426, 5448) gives 4622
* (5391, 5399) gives 1690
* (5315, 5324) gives 2152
